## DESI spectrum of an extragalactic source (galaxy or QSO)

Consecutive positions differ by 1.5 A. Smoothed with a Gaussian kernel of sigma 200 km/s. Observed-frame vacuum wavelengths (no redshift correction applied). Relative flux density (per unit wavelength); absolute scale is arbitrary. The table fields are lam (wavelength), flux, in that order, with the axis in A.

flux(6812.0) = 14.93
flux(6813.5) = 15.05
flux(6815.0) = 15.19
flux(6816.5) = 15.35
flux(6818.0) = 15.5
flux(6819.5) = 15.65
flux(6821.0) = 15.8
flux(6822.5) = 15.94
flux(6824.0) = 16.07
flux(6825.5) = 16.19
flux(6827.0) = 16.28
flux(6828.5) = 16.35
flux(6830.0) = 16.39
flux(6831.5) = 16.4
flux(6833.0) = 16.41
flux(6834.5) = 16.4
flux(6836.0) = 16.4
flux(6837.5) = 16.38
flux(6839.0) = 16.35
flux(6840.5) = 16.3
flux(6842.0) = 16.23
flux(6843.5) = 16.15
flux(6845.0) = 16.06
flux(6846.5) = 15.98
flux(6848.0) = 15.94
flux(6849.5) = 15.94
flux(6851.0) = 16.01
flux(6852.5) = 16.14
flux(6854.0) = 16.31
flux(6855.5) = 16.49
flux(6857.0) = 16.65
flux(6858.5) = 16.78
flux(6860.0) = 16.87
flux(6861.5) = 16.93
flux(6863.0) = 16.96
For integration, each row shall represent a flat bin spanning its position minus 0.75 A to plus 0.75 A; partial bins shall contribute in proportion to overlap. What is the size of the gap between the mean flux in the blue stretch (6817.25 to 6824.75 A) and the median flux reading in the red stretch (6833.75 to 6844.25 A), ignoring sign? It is 0.6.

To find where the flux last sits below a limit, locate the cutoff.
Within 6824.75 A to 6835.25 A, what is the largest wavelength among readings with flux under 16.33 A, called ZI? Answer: 6827.0 A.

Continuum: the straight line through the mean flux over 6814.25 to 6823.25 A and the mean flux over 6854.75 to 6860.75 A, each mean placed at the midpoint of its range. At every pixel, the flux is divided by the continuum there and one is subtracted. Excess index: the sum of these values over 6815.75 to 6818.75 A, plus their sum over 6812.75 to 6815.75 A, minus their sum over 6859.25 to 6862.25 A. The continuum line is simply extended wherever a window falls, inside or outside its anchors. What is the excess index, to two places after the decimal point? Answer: -0.07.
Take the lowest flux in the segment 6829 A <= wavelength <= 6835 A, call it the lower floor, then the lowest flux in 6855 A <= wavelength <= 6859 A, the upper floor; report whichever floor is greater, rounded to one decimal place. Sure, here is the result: 16.5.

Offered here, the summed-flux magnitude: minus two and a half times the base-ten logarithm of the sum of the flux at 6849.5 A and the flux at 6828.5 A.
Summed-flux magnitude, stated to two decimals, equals -3.77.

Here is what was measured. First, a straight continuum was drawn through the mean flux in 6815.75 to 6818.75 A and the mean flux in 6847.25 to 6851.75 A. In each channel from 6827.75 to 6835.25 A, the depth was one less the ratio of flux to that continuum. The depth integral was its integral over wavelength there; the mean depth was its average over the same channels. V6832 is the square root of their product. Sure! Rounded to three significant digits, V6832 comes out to 0.127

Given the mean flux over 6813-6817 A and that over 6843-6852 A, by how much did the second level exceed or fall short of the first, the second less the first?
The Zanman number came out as 0.8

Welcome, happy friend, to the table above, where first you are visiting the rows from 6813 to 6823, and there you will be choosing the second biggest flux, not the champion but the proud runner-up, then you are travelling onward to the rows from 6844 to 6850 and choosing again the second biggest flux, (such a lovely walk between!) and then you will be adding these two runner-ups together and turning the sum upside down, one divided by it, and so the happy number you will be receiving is 0.0315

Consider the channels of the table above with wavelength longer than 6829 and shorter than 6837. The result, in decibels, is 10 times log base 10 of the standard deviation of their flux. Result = -22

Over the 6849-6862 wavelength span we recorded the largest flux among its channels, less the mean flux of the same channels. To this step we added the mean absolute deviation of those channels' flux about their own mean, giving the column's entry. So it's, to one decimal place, 0.8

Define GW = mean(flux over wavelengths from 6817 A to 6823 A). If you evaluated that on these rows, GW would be 15.7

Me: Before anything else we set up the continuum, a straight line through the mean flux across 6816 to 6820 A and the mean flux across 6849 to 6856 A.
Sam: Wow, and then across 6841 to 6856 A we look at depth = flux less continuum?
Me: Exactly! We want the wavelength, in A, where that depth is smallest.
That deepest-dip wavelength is 6849.5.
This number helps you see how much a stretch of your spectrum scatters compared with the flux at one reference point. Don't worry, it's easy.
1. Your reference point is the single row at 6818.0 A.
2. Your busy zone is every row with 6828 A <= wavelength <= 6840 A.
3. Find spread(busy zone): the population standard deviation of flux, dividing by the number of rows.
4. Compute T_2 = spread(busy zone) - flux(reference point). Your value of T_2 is -15.48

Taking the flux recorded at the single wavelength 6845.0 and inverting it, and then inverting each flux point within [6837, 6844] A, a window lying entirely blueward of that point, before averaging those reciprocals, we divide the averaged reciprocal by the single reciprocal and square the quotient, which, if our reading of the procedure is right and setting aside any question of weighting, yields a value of 0.97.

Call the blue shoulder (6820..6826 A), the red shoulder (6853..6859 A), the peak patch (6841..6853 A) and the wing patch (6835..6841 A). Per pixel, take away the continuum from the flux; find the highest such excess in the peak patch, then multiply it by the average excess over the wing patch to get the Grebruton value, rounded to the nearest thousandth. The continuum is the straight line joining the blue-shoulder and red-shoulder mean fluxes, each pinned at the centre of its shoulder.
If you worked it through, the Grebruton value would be -0.009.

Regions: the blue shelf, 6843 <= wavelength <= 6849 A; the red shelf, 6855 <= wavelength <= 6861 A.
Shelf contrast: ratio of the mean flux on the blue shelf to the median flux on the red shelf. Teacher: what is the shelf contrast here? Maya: 0.96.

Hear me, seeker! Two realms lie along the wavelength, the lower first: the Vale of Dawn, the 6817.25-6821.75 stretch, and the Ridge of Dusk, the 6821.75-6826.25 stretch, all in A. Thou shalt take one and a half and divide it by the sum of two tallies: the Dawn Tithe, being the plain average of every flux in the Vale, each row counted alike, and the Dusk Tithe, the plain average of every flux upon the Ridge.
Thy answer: 0.0473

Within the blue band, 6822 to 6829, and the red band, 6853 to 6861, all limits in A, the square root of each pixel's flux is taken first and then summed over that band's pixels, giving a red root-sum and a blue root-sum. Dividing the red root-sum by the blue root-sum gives 1.01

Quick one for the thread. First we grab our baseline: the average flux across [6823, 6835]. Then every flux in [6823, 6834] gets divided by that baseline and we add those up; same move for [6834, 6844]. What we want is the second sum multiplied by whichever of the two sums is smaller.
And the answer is 49.0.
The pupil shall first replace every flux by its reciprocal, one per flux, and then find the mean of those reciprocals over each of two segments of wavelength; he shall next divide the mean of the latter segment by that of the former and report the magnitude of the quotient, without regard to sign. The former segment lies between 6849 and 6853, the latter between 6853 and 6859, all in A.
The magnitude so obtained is 0.97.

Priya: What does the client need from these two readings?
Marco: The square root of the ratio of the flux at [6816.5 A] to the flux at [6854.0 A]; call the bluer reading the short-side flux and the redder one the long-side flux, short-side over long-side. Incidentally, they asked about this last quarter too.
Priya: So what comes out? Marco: 0.97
